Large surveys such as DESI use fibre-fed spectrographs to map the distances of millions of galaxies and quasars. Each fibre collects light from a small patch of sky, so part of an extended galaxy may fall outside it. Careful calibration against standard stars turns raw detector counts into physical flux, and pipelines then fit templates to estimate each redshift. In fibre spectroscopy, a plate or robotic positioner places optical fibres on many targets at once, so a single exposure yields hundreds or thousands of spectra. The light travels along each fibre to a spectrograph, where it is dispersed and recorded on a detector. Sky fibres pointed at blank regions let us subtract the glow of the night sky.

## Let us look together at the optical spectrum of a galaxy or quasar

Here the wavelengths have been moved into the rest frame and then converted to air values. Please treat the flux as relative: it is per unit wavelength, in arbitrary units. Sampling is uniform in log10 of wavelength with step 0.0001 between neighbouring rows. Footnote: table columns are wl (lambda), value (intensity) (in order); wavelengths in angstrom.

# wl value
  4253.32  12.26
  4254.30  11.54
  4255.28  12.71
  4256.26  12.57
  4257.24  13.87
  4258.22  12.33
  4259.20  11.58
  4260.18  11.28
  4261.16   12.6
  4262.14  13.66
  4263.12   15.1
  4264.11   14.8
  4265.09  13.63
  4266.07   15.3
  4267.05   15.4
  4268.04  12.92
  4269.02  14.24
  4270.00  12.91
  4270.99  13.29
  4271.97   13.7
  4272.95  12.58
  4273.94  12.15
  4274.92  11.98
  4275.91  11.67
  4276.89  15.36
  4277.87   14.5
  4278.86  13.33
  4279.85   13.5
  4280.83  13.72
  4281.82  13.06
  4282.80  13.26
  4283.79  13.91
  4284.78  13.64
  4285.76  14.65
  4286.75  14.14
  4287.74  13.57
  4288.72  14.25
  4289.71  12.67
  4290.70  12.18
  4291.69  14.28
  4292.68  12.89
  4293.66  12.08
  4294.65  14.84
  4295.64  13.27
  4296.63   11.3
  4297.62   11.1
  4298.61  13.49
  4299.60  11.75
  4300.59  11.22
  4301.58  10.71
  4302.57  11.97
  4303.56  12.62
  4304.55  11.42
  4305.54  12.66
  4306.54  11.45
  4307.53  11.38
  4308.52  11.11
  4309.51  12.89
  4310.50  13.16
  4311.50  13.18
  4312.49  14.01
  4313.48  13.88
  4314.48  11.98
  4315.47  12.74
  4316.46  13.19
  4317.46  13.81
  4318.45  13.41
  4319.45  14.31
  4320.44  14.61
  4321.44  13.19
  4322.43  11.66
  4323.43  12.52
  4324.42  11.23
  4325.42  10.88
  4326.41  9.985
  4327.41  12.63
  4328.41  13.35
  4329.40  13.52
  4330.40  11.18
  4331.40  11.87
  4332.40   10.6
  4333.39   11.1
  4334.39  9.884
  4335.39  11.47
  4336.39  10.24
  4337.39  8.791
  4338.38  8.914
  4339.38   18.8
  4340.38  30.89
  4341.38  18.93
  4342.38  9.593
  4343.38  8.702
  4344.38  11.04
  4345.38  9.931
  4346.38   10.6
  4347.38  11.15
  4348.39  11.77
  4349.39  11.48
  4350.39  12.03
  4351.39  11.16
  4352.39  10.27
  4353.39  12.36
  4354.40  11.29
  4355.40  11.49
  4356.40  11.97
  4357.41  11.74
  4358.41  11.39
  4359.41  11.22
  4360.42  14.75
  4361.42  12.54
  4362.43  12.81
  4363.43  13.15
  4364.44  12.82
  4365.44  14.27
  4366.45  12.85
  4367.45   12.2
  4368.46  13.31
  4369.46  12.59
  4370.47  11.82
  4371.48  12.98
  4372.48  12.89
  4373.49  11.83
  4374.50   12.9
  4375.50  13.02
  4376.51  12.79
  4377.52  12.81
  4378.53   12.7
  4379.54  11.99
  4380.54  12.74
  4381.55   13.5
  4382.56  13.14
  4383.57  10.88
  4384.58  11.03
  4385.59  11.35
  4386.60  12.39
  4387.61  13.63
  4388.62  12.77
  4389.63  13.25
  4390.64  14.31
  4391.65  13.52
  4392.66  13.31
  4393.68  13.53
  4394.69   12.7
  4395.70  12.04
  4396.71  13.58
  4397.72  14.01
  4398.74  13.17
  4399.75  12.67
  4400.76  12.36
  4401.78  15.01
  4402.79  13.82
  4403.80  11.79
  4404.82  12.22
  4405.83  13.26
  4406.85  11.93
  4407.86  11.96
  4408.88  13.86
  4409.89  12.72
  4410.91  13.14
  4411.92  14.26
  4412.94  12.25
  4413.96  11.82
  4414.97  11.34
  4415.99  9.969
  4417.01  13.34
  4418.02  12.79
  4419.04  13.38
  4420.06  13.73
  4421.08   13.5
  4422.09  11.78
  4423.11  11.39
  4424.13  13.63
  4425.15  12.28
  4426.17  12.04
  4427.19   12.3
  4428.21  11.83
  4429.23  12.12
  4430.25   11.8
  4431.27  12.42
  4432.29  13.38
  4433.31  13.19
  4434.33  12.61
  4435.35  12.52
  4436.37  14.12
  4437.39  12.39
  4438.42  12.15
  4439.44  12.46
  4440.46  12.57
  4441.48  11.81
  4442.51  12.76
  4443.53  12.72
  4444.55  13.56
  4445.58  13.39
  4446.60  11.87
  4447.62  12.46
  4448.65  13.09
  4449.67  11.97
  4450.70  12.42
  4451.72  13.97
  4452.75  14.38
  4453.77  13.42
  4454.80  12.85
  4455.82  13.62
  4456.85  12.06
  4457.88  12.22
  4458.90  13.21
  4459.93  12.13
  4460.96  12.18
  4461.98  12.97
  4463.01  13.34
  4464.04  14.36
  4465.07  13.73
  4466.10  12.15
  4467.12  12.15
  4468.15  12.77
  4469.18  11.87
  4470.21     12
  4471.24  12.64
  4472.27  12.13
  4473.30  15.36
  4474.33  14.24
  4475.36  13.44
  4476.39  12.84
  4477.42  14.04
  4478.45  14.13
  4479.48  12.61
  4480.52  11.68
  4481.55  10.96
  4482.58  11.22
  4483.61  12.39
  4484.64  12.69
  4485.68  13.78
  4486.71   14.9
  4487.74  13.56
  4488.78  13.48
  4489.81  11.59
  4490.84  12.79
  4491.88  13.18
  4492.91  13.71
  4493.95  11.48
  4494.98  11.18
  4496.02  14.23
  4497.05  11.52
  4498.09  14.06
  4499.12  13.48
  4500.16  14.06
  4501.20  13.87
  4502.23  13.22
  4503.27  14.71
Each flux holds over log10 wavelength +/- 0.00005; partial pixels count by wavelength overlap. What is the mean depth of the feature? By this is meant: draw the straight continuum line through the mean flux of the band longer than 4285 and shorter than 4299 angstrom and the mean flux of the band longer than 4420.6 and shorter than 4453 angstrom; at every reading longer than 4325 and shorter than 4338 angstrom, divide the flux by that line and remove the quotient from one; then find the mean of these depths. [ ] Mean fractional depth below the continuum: 0.14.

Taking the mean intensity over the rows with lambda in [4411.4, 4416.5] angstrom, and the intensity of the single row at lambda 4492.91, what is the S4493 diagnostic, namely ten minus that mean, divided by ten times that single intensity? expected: -0.014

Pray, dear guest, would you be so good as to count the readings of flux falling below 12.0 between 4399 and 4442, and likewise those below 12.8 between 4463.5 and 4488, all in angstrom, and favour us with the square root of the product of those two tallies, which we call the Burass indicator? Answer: 12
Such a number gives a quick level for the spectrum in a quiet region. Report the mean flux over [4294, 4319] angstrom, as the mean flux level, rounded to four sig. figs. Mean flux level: 12.50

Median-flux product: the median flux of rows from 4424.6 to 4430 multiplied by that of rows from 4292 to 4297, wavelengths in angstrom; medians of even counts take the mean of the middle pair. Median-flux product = 156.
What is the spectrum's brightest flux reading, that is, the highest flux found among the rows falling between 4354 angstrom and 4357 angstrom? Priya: 11.97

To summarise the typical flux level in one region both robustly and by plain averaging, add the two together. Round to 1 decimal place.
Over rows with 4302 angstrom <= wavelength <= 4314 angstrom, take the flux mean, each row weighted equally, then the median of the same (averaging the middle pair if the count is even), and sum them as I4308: 25.1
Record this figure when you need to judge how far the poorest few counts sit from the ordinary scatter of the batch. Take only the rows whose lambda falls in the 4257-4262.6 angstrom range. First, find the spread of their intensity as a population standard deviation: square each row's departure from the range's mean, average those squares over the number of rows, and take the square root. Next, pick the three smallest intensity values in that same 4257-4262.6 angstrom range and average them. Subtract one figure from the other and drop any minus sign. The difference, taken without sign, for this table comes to 10.8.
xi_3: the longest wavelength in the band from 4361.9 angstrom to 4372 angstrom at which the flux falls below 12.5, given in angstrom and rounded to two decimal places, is 4370.47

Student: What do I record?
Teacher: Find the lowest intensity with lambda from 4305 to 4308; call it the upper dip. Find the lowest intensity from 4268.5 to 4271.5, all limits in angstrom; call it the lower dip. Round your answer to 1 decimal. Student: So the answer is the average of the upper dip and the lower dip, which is 12.1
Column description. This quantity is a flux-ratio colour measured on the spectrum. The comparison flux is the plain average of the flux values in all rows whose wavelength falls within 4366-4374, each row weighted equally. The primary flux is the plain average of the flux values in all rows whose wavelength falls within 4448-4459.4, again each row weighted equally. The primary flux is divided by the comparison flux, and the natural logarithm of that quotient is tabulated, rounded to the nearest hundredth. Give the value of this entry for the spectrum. 0.04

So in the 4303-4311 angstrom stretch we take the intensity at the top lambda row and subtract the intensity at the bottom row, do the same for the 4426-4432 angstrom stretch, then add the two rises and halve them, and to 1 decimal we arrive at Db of 0.5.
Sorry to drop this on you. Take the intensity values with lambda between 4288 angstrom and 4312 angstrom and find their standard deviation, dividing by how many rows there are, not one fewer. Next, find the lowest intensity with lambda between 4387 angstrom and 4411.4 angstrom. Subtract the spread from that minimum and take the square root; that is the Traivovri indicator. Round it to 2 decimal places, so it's 3.27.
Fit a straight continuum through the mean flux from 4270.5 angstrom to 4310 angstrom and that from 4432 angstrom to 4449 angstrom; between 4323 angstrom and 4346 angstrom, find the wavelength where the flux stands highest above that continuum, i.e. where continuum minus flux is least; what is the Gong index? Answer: 4340.38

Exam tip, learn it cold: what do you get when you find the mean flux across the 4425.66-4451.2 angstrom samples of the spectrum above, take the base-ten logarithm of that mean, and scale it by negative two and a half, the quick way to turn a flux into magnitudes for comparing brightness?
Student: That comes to -2.75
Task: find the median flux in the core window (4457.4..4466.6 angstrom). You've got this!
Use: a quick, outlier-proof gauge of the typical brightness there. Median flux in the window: 13.0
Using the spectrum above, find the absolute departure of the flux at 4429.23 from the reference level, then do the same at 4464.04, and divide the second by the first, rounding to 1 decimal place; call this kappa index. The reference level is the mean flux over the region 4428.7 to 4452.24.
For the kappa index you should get 3.0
